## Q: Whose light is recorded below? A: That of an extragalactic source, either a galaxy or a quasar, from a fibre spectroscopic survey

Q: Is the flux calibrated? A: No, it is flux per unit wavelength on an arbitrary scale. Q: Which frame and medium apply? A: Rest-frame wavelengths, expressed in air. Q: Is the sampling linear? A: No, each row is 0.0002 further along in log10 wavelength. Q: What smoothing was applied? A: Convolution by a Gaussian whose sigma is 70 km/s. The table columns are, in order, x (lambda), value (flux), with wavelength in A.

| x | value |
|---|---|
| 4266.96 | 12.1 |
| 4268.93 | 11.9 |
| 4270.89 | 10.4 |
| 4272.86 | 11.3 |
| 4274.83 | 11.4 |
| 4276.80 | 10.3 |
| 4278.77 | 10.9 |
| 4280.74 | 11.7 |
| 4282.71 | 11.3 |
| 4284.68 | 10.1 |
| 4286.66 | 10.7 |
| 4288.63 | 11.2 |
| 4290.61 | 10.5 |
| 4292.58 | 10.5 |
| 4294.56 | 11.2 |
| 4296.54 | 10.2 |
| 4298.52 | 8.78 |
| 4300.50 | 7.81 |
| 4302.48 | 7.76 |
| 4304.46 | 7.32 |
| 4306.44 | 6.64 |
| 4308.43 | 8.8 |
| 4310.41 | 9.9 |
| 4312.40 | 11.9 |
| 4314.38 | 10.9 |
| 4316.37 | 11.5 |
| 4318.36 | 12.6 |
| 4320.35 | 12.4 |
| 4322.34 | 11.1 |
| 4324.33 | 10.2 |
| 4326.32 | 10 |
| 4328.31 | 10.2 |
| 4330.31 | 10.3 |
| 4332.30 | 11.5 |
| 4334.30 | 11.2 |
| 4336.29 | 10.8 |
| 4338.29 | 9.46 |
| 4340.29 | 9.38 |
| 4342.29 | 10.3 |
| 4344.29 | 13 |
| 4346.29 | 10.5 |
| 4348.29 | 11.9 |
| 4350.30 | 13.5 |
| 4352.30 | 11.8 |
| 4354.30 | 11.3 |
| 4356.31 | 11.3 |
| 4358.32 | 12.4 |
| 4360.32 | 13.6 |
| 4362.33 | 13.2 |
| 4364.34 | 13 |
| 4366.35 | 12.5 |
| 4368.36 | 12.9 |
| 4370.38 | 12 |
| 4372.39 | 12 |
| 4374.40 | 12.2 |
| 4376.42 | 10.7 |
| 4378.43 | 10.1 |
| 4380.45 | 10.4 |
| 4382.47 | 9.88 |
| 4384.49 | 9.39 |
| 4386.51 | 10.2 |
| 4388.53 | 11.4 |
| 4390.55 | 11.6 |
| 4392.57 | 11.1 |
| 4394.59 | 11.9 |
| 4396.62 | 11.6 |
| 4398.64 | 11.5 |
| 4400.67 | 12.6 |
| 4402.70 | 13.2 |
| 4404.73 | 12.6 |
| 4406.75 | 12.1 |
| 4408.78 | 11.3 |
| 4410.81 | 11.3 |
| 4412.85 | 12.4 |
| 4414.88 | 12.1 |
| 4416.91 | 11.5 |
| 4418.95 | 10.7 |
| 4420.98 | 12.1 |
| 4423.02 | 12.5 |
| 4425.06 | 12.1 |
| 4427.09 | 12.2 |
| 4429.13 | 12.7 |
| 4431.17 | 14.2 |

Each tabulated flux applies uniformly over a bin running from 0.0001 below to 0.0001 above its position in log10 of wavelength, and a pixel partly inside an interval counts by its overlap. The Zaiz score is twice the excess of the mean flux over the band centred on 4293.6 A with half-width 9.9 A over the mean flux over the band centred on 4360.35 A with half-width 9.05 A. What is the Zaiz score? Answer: -5.1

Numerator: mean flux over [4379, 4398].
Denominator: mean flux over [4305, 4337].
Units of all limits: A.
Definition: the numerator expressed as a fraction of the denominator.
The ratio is 1.02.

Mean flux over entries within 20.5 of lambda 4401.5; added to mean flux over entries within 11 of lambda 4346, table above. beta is 22.7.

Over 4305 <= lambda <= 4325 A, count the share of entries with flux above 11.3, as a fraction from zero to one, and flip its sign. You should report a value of -0.40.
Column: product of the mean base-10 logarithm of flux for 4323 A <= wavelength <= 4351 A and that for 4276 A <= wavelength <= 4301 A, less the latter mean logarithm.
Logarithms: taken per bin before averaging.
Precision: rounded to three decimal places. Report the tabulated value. 0.034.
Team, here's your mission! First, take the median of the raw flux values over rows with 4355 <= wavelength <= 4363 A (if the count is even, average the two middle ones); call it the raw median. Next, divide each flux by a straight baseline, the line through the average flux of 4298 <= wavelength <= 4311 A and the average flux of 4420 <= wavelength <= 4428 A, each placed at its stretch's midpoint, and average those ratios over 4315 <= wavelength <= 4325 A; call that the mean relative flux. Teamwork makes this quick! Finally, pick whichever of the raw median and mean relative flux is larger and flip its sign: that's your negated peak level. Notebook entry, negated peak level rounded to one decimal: -12.8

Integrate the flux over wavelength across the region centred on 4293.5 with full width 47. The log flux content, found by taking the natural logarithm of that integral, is 6.2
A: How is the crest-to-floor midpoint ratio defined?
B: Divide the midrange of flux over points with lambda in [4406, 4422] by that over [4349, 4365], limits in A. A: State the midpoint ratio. 0.93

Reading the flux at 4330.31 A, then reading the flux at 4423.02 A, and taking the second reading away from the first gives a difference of -2.2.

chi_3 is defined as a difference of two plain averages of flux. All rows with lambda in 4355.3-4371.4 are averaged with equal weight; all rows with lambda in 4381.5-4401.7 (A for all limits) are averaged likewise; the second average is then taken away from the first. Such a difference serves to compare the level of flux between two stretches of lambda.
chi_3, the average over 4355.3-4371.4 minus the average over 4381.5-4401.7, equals 1.5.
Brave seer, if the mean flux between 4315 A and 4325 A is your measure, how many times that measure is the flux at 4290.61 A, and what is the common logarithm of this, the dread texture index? -0.04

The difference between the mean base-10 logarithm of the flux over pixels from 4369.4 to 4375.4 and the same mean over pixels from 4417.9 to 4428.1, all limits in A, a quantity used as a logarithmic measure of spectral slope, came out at 0.01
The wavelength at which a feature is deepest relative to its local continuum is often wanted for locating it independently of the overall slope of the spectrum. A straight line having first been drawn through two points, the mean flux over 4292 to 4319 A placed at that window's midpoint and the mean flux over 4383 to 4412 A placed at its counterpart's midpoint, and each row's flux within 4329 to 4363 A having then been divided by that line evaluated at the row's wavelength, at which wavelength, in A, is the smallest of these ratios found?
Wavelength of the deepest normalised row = 4340.29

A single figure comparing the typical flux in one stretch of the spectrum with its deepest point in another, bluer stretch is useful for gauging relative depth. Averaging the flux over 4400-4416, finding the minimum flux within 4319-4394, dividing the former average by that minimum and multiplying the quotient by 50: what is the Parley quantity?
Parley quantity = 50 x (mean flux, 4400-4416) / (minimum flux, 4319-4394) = 65.0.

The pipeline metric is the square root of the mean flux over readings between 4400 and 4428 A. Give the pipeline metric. 3.47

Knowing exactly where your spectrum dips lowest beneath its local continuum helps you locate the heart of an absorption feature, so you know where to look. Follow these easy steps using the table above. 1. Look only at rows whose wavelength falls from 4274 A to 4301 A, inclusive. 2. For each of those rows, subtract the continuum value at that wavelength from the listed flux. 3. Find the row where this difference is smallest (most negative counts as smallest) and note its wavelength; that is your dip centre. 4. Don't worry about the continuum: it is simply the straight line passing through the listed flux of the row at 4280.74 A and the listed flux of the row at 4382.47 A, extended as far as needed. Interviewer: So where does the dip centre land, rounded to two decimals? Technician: 4300.50 A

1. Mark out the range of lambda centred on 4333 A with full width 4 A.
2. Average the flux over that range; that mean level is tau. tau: 11.3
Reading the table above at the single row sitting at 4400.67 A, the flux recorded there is 12.6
